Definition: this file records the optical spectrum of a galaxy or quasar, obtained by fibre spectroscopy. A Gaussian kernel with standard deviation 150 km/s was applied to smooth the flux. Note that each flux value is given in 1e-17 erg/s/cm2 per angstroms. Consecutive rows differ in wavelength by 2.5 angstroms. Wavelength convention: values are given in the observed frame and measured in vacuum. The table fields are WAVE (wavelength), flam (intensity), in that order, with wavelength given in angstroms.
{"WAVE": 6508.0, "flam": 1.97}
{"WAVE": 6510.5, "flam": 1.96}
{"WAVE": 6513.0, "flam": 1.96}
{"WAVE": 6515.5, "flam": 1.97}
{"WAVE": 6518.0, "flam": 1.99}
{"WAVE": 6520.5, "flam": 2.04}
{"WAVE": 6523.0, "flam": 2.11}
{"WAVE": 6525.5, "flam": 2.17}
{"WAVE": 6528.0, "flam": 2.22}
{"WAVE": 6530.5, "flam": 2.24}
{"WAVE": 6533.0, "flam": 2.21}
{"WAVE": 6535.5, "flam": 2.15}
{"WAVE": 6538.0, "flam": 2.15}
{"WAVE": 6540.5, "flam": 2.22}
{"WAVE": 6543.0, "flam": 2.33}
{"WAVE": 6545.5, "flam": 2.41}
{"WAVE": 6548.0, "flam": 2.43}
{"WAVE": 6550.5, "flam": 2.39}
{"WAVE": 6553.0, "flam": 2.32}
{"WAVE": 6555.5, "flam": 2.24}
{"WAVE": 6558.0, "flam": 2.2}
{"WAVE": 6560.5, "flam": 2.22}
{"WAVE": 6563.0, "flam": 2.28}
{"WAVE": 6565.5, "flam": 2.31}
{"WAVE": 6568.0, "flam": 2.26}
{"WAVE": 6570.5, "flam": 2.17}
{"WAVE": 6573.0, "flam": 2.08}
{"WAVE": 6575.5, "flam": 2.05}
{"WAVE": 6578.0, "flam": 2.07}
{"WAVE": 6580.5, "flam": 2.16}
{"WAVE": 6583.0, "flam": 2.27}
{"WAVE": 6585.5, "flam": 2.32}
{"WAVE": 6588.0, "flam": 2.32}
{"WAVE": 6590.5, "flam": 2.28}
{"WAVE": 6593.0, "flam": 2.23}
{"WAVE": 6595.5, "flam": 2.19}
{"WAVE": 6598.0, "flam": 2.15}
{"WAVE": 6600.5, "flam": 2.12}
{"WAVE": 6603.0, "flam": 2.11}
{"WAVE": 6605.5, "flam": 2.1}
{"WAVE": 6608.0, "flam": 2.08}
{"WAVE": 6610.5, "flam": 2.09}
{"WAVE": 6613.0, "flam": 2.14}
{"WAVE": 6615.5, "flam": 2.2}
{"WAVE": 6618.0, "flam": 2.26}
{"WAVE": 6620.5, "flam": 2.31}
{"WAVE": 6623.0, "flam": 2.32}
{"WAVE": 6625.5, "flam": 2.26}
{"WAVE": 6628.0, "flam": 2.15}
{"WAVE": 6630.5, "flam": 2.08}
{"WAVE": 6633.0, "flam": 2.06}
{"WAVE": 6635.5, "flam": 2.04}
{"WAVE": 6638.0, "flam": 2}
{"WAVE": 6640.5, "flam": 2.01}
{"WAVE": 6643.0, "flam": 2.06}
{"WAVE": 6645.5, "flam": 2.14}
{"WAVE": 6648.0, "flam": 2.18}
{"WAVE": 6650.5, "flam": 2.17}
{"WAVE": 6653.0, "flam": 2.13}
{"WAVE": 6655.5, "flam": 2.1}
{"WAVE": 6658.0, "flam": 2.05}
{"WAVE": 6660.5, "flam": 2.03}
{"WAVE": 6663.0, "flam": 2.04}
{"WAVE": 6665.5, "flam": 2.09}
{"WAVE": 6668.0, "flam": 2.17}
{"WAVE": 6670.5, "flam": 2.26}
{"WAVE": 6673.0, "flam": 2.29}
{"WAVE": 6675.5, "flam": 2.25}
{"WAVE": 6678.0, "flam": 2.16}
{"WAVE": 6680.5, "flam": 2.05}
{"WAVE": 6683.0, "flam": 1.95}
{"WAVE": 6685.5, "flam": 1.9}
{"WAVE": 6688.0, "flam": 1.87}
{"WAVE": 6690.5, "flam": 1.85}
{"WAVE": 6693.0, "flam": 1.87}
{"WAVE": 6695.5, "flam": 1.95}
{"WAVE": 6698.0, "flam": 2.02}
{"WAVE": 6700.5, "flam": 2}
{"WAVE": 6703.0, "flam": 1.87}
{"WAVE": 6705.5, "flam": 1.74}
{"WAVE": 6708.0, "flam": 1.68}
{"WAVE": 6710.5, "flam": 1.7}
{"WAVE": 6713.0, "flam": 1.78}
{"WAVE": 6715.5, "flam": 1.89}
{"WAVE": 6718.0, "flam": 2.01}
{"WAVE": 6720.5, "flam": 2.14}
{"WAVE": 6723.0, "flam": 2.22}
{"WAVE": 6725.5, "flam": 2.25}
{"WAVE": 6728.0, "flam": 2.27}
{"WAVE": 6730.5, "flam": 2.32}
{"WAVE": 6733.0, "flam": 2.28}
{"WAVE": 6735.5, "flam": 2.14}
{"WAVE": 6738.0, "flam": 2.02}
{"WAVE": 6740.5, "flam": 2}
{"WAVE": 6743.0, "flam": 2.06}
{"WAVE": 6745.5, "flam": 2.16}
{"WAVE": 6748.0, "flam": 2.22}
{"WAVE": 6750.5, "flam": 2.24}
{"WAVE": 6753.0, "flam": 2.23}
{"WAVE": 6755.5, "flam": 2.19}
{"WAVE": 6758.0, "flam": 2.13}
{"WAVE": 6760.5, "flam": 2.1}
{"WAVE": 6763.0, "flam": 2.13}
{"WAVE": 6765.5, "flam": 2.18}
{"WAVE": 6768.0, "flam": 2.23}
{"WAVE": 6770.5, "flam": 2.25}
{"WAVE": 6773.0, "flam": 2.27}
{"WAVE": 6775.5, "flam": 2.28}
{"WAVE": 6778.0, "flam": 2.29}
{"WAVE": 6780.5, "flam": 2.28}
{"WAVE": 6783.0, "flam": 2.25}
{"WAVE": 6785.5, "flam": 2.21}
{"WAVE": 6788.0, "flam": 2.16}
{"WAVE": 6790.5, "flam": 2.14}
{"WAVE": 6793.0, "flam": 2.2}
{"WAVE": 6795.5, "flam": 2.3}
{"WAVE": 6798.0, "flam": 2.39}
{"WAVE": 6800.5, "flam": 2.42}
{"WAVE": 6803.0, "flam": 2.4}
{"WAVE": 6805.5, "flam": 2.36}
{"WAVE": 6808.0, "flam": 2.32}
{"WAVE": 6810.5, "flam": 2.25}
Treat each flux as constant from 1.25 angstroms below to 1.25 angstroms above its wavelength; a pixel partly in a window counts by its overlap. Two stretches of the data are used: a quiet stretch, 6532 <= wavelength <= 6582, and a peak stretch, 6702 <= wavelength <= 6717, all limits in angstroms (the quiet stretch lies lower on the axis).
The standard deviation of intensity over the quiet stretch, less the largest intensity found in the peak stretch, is -1.78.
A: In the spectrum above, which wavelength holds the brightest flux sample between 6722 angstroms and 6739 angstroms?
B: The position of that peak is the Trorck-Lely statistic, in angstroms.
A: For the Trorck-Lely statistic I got 6730.5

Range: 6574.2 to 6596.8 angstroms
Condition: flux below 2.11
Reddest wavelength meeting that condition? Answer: 6578.0 angstroms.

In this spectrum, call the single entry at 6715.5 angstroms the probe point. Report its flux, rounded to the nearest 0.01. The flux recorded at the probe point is 1.89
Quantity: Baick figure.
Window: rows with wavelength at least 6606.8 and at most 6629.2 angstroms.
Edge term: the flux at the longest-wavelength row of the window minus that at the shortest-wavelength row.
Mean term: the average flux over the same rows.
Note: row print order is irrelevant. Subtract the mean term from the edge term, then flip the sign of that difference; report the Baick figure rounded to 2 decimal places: 2.13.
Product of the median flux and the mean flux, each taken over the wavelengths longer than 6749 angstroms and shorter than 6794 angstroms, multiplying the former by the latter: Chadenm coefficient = 4.9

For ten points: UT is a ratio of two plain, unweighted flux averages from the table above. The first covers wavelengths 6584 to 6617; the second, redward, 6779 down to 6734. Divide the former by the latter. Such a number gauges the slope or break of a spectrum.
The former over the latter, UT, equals 1.00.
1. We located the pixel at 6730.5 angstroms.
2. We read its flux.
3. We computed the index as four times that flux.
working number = 9.28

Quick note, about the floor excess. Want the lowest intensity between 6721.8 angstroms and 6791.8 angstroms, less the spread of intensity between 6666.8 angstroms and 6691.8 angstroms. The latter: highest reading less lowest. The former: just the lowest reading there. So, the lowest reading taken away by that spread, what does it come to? 1.56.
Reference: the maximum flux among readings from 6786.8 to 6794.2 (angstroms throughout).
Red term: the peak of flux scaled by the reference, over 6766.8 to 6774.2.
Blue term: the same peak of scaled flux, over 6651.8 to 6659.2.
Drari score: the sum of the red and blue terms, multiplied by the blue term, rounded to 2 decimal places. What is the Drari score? 1.94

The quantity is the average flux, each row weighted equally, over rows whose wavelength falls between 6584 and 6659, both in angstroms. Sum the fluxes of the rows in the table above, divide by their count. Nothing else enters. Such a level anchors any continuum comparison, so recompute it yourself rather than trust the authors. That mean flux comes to 2.16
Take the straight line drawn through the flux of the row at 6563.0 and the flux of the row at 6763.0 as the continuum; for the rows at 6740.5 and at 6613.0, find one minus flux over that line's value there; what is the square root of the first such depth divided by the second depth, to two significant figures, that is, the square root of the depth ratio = 1.2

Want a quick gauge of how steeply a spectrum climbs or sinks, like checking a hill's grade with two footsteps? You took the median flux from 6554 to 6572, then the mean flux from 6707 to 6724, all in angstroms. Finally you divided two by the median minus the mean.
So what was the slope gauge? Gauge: 6.2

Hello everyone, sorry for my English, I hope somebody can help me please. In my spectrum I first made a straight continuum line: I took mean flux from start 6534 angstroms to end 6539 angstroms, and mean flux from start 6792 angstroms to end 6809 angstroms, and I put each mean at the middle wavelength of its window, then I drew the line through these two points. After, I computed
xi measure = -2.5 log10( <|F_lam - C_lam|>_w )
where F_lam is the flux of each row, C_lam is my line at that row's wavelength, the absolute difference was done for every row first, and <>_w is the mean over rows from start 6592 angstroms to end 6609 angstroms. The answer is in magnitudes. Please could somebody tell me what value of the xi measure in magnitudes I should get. 2.9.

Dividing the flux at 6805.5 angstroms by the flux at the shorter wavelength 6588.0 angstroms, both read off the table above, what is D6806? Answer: 1.02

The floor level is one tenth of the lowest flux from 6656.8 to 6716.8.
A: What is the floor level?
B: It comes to 0.168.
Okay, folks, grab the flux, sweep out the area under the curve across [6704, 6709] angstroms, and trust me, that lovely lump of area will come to 8.6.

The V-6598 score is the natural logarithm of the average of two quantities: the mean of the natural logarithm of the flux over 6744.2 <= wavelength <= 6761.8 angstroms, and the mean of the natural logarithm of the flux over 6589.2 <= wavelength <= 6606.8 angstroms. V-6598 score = -0.25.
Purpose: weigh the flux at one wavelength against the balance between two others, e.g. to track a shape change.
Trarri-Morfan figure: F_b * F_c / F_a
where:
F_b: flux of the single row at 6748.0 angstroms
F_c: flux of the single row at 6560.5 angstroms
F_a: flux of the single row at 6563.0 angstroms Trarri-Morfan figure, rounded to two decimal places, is 2.16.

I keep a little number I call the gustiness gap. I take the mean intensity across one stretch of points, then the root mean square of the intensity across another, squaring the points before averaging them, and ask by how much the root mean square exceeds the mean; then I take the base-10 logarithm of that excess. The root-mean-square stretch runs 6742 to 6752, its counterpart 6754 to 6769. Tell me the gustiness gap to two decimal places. -1.95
